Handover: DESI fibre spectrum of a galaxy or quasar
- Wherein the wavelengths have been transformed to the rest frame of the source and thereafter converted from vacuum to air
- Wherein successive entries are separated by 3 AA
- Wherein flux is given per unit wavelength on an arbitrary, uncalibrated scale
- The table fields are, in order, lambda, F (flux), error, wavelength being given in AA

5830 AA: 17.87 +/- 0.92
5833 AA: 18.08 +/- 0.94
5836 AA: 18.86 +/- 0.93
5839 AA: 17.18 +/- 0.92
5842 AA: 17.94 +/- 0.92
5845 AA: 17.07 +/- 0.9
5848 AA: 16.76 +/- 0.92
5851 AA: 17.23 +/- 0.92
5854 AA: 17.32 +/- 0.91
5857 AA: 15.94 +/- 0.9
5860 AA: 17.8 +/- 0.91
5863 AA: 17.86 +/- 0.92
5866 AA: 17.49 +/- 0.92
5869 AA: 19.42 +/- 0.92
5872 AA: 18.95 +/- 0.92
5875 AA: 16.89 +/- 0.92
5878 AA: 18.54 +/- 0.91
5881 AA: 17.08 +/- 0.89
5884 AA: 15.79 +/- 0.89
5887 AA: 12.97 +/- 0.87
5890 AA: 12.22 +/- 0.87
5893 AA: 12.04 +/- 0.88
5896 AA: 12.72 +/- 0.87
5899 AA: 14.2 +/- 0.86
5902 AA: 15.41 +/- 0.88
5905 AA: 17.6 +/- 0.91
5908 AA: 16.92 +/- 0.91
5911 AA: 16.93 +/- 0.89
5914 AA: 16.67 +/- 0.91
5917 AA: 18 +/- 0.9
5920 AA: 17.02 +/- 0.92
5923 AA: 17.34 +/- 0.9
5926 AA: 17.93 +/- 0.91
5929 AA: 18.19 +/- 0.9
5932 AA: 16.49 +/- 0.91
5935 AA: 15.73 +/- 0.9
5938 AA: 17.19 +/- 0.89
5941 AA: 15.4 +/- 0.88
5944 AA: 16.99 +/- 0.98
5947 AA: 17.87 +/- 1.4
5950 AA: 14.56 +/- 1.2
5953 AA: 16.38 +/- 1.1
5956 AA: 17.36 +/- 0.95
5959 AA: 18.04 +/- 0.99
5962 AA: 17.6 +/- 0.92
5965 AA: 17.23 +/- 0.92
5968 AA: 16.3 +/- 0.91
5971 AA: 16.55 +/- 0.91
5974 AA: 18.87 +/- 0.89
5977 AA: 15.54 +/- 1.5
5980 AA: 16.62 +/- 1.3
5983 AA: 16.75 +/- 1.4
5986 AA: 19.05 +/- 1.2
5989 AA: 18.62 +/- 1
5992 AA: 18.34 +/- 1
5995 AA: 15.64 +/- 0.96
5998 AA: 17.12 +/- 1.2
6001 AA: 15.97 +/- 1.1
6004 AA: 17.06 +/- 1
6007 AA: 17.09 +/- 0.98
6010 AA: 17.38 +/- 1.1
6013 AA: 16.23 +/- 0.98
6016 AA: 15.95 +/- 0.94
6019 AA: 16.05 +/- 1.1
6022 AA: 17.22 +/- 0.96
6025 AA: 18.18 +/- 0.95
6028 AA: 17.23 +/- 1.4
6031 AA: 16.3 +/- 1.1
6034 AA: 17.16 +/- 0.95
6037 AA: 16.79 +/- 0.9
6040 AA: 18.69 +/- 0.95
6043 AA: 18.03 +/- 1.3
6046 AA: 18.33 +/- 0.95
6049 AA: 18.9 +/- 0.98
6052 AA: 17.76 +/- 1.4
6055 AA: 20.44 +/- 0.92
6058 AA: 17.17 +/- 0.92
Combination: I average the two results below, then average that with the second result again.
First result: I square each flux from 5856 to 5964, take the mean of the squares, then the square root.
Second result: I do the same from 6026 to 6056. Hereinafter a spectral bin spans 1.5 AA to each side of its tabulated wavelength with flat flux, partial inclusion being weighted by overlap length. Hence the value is 17.7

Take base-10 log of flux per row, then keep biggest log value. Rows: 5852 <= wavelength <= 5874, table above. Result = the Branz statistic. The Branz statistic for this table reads 1.29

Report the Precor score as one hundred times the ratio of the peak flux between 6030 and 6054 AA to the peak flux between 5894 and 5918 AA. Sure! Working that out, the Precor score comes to 105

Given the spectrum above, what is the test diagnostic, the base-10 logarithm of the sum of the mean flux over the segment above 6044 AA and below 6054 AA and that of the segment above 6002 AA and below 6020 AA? 1.54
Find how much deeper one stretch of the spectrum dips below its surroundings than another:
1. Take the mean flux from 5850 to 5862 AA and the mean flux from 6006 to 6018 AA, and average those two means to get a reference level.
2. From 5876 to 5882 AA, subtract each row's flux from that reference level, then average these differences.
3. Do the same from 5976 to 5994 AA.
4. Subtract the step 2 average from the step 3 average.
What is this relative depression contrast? 0.3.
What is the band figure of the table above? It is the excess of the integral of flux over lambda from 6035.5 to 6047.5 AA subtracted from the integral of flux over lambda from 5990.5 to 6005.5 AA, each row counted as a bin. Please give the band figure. 37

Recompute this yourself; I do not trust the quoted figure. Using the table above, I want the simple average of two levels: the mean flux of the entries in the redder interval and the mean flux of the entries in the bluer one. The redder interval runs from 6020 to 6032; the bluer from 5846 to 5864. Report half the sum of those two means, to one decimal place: 17.2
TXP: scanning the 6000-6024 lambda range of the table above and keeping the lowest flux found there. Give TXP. 15.95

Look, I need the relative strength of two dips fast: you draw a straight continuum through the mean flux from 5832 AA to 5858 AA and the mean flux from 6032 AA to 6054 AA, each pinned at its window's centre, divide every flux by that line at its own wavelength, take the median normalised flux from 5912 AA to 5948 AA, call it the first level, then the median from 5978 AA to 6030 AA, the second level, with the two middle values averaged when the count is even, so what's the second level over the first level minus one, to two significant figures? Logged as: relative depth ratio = -0.014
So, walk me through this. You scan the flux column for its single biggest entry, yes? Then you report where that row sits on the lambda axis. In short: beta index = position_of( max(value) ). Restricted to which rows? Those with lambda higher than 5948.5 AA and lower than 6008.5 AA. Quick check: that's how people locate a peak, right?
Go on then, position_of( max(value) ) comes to 5986 AA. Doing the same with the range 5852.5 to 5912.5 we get 5869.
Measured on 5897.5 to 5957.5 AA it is 5929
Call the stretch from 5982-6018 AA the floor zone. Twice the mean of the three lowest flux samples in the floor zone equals 31.7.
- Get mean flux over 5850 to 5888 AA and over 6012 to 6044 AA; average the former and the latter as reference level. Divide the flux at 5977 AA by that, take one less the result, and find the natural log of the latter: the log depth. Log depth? -2.4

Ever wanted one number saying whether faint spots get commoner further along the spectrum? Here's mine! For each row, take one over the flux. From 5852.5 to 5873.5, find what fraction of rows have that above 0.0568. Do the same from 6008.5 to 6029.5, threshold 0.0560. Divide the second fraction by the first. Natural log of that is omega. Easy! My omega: 0.7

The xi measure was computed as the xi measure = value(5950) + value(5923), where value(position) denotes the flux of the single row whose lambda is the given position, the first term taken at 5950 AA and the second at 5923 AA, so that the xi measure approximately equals 31.9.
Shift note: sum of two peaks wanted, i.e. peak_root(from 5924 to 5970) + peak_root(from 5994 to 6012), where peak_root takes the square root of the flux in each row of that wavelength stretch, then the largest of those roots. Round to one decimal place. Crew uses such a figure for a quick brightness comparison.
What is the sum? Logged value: 8.4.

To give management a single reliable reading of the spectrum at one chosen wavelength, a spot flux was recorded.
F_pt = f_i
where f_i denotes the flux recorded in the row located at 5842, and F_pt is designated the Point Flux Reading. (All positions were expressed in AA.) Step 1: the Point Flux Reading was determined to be 17.94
